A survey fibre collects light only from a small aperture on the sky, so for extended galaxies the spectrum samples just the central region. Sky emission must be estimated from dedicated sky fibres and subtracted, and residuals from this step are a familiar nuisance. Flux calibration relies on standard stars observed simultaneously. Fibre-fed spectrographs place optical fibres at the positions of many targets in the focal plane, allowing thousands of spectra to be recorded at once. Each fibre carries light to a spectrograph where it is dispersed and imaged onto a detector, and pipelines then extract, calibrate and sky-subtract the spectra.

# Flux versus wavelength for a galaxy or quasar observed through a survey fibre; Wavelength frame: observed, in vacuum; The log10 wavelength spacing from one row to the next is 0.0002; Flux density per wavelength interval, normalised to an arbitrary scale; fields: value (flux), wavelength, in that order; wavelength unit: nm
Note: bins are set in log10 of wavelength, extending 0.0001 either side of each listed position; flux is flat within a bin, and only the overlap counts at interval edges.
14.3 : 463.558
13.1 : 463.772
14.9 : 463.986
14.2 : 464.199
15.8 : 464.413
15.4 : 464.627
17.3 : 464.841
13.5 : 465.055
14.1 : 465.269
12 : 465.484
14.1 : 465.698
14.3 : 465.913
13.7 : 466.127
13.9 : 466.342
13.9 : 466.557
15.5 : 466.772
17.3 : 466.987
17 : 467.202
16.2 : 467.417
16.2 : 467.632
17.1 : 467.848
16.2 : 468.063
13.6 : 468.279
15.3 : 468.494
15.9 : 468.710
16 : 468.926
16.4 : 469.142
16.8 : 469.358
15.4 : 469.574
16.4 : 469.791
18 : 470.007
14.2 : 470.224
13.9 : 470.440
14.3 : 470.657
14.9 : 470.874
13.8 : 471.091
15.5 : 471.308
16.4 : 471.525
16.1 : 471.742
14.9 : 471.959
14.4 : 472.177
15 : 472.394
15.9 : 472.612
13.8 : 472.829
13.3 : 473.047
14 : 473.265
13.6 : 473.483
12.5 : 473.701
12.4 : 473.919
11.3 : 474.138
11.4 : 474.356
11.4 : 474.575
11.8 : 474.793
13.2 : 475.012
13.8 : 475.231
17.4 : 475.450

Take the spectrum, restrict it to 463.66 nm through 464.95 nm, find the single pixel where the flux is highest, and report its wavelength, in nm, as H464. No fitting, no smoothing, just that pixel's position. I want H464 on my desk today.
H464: 464.841 nm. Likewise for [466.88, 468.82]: 466.987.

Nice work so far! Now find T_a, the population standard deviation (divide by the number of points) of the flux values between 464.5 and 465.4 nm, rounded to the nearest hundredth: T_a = 1.46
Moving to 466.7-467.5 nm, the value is 0.70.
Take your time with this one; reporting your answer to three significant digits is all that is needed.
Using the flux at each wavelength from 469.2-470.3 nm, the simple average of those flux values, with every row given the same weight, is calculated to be 16.2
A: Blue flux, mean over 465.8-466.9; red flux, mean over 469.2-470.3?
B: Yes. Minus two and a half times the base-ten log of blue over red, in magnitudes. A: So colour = 0.14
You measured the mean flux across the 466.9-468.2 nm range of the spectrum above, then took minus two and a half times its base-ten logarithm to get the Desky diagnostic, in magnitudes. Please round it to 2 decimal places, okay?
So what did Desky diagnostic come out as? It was -3.05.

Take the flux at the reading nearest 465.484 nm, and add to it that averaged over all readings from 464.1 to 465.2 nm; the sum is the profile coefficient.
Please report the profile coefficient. 27.2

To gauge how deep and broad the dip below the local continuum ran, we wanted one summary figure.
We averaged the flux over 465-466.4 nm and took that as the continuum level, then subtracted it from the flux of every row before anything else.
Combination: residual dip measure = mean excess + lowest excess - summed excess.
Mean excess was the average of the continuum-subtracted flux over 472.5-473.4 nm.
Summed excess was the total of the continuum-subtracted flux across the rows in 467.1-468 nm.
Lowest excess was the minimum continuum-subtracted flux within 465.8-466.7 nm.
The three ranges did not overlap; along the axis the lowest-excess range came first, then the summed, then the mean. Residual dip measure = -11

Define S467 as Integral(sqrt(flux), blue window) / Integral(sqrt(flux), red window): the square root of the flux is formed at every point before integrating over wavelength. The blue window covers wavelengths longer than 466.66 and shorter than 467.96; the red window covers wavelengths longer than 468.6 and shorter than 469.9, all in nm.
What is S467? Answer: 1.01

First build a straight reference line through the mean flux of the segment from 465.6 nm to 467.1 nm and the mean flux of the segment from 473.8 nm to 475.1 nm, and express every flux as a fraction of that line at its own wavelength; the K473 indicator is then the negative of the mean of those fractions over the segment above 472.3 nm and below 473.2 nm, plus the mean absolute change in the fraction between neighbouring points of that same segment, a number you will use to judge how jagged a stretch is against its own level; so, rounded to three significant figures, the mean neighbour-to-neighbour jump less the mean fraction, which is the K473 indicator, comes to -1.07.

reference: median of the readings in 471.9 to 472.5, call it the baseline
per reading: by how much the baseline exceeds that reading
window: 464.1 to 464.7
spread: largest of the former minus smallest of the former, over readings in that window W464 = 1.6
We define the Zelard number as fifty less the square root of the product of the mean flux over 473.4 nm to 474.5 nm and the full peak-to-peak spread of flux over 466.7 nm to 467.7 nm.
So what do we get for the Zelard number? 45.3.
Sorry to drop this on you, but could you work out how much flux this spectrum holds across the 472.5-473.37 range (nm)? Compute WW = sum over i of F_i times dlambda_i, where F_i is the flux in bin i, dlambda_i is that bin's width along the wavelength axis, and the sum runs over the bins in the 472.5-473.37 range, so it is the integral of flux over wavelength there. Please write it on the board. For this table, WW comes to 12.4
